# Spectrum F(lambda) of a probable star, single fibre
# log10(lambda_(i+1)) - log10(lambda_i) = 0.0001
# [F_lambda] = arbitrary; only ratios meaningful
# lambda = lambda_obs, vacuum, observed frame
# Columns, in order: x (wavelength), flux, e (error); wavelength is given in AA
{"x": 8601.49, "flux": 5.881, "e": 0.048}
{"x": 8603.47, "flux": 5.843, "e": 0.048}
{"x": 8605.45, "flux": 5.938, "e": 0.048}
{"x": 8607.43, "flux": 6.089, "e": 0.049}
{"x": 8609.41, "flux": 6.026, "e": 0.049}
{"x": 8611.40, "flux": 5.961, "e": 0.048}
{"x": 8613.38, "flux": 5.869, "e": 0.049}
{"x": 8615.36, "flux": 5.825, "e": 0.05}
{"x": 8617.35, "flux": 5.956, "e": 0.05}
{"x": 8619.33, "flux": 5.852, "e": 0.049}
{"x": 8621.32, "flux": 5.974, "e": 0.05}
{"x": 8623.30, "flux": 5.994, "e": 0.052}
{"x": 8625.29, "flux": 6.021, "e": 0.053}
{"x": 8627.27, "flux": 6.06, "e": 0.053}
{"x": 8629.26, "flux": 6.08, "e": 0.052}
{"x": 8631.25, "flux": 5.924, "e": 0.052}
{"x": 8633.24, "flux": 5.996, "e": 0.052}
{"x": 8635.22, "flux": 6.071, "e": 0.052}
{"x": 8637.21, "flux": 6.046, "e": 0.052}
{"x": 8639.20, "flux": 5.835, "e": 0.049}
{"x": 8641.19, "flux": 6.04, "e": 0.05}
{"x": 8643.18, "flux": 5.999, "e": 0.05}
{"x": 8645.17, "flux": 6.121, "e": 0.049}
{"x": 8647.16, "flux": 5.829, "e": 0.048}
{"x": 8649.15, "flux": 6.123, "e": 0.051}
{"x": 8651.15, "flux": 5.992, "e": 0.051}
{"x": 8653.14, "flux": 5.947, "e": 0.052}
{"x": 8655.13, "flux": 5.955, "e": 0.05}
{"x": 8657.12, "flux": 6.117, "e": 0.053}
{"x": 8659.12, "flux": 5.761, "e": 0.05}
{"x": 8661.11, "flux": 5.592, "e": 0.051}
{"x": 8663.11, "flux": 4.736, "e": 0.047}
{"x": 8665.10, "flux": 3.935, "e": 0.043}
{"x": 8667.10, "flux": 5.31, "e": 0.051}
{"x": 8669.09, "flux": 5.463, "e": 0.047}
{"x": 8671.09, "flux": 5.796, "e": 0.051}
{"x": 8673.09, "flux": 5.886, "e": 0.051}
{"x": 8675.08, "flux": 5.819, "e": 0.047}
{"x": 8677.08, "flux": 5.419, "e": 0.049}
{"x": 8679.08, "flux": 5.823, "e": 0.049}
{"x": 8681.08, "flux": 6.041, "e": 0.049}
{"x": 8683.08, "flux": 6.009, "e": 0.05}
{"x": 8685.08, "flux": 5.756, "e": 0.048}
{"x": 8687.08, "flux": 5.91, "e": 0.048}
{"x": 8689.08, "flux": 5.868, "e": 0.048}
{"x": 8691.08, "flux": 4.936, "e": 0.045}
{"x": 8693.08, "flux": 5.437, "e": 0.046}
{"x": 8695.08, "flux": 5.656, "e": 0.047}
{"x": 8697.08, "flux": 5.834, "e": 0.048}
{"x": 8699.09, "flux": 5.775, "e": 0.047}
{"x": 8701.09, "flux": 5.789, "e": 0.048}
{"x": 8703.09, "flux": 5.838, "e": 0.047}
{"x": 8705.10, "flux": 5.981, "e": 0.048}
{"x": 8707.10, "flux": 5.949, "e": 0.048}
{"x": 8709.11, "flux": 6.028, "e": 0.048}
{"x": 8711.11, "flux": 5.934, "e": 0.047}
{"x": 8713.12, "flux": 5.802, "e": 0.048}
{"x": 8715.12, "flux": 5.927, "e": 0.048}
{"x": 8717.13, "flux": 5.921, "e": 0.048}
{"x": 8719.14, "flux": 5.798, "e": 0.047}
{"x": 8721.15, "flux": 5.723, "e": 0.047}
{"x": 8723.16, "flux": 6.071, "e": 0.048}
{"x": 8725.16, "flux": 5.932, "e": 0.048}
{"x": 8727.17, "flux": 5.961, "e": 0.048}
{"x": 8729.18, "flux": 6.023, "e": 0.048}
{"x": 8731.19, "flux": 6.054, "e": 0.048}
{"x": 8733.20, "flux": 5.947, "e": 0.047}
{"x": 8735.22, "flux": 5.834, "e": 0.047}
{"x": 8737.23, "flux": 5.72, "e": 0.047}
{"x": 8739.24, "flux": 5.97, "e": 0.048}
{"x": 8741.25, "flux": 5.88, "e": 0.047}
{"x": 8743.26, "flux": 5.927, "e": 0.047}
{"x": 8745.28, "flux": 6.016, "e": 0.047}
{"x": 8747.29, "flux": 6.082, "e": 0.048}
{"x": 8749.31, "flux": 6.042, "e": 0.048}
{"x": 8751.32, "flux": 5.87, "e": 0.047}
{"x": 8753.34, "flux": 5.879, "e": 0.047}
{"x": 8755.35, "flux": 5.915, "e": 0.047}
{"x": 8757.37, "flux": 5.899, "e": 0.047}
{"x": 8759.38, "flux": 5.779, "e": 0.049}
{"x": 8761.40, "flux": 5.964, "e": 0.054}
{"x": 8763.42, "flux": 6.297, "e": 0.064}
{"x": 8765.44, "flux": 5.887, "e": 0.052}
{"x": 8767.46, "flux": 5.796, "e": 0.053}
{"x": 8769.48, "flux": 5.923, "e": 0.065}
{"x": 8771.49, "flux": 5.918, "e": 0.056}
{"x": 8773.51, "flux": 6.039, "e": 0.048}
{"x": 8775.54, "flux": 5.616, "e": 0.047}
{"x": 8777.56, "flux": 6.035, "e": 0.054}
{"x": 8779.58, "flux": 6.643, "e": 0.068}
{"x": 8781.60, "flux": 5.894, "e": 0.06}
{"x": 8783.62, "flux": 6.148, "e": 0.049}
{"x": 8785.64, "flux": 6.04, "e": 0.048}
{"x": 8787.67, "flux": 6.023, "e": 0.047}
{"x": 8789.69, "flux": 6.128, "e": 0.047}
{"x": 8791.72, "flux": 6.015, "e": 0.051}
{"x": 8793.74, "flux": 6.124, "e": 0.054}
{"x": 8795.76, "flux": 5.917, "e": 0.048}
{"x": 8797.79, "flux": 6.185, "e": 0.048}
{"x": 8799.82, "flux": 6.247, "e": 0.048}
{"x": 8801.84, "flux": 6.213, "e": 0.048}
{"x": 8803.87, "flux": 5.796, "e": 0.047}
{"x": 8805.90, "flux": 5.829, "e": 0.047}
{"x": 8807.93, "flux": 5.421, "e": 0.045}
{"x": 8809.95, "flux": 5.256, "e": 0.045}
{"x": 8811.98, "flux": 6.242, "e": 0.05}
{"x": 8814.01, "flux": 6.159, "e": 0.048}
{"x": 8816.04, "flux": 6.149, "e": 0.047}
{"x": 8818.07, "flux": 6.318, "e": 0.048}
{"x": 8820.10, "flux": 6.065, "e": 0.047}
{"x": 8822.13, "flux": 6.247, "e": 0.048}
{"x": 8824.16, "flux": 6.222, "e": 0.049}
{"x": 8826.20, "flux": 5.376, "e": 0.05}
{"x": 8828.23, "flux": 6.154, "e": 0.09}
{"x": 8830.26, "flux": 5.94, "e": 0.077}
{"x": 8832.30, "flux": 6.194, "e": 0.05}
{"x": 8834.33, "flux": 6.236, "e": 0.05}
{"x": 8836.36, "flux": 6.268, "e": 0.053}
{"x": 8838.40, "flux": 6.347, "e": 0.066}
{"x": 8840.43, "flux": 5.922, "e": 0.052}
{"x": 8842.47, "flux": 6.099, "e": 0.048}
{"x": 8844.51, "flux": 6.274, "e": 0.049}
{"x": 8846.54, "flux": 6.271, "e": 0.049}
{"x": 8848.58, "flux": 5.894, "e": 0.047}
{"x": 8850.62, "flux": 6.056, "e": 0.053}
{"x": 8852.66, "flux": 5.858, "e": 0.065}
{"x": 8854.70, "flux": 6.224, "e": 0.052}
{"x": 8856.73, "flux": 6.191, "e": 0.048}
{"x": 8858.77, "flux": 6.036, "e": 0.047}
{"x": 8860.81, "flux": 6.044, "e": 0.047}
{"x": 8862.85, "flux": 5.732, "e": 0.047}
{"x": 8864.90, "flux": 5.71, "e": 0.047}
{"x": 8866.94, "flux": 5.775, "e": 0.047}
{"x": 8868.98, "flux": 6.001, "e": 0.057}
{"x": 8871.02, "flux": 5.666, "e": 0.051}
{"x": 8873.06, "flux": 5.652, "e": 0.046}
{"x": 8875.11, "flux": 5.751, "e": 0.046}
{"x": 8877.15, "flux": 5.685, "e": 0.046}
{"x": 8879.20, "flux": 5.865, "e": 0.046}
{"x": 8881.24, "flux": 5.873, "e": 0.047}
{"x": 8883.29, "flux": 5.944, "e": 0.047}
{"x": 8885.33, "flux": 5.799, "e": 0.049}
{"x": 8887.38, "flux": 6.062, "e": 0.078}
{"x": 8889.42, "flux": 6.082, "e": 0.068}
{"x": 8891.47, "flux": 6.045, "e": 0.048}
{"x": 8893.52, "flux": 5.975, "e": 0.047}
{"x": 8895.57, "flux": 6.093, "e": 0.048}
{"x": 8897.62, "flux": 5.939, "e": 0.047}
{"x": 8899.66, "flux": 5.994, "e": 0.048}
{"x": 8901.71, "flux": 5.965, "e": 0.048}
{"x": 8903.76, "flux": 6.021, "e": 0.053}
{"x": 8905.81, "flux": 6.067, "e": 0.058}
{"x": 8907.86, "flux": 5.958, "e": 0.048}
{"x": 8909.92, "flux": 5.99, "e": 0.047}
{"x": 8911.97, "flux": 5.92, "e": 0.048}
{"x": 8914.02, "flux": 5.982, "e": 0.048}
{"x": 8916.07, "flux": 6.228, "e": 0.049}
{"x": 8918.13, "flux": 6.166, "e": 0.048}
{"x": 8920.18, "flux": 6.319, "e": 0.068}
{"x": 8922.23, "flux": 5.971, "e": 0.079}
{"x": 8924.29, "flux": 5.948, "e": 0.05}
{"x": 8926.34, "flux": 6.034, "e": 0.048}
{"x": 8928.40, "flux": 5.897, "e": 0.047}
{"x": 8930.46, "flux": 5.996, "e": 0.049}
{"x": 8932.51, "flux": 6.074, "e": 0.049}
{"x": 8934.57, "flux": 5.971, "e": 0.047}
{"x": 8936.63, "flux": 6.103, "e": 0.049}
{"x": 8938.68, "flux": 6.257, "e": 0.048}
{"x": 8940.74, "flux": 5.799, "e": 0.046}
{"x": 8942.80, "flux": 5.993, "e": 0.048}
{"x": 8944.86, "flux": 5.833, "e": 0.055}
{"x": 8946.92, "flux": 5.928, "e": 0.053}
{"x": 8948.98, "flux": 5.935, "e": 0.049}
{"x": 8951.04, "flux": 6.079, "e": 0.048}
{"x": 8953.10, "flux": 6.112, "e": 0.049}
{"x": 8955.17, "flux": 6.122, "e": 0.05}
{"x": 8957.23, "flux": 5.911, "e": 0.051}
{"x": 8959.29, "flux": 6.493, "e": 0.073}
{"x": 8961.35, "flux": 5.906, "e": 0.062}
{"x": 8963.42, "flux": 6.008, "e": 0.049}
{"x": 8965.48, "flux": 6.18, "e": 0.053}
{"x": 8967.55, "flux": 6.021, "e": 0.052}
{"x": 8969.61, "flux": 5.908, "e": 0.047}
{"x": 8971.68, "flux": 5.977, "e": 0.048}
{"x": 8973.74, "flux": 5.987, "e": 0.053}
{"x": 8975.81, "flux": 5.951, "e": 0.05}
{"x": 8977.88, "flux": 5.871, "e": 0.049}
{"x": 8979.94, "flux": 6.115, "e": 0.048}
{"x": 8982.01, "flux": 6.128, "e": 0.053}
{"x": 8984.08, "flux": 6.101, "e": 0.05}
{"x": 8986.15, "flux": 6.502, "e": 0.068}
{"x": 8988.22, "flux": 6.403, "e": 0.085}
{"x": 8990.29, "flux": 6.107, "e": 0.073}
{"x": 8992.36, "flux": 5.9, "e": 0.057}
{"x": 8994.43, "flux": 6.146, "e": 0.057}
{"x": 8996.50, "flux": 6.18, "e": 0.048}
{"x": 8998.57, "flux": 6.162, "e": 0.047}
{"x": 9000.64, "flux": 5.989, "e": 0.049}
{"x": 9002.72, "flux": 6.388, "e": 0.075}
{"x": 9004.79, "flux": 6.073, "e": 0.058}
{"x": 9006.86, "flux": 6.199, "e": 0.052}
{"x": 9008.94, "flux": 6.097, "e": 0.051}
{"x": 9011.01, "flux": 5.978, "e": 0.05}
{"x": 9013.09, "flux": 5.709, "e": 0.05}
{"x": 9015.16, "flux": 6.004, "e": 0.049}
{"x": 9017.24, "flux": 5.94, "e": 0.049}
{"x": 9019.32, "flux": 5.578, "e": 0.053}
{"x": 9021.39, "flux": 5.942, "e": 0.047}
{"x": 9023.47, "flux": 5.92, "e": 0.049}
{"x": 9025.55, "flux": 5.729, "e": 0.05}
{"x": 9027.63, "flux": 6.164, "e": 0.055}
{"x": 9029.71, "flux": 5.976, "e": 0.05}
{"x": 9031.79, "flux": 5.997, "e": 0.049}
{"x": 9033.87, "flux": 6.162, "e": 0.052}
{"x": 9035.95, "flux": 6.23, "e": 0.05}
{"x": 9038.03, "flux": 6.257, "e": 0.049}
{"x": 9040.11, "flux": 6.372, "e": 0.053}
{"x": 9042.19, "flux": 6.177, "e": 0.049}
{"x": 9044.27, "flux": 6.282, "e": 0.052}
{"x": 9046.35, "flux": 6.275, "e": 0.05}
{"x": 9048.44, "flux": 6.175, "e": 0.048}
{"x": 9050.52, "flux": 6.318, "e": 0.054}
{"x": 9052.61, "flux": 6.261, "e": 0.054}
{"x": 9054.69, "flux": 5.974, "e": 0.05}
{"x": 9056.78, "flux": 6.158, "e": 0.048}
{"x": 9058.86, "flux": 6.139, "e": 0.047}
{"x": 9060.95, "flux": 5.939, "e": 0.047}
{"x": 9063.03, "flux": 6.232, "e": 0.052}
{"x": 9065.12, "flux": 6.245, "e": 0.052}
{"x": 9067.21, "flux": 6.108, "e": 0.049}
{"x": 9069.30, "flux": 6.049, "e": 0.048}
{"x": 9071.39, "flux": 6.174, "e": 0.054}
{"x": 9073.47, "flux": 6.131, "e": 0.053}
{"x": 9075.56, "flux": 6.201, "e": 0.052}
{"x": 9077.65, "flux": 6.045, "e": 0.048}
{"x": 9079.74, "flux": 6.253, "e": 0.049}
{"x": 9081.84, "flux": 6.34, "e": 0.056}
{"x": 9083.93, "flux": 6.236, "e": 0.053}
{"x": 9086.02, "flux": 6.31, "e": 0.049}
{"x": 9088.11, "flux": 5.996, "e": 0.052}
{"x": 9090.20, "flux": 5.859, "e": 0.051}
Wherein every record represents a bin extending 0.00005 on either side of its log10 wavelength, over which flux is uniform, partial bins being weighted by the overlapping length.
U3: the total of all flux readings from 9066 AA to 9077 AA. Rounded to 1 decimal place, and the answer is 30.7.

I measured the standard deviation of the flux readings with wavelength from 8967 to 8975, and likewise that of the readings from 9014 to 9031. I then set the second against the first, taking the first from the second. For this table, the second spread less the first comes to 0.13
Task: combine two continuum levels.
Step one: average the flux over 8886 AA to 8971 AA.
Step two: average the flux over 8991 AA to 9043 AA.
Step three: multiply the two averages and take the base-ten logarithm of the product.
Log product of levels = 1.56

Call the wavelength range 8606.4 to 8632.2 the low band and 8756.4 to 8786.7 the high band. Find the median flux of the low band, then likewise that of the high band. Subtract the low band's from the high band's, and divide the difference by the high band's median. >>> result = -0.01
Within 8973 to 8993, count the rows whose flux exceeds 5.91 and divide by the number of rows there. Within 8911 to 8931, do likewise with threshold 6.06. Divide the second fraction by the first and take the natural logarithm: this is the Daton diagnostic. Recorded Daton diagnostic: -0.98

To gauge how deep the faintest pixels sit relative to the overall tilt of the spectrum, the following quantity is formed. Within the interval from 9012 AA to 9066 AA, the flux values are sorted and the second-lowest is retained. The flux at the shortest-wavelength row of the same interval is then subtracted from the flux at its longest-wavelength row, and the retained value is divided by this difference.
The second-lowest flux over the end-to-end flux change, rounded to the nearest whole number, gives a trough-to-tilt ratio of 11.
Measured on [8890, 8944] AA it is -113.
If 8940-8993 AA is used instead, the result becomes 58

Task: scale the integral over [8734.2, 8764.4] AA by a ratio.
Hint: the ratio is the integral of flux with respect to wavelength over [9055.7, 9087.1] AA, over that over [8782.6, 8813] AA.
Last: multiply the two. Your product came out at 191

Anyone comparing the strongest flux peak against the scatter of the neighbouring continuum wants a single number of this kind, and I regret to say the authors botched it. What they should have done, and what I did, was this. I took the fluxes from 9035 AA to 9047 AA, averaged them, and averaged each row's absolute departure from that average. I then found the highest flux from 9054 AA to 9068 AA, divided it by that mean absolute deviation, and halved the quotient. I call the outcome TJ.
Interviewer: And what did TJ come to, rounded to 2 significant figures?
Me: 71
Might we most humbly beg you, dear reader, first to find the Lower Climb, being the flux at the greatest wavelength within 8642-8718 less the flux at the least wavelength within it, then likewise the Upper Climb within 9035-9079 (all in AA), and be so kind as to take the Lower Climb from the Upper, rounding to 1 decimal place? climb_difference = -0.1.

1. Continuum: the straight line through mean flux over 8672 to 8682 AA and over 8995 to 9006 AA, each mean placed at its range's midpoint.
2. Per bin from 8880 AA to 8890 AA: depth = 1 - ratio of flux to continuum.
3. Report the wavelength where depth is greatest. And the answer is 8885.33 AA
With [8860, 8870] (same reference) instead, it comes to 8864.90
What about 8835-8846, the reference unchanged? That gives 8840.43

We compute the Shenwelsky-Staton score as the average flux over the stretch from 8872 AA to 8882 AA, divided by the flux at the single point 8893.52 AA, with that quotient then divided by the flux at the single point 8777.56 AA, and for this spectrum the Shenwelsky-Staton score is 0.160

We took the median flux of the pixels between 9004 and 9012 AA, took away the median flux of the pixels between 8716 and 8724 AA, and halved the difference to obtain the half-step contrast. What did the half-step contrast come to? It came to 0.11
